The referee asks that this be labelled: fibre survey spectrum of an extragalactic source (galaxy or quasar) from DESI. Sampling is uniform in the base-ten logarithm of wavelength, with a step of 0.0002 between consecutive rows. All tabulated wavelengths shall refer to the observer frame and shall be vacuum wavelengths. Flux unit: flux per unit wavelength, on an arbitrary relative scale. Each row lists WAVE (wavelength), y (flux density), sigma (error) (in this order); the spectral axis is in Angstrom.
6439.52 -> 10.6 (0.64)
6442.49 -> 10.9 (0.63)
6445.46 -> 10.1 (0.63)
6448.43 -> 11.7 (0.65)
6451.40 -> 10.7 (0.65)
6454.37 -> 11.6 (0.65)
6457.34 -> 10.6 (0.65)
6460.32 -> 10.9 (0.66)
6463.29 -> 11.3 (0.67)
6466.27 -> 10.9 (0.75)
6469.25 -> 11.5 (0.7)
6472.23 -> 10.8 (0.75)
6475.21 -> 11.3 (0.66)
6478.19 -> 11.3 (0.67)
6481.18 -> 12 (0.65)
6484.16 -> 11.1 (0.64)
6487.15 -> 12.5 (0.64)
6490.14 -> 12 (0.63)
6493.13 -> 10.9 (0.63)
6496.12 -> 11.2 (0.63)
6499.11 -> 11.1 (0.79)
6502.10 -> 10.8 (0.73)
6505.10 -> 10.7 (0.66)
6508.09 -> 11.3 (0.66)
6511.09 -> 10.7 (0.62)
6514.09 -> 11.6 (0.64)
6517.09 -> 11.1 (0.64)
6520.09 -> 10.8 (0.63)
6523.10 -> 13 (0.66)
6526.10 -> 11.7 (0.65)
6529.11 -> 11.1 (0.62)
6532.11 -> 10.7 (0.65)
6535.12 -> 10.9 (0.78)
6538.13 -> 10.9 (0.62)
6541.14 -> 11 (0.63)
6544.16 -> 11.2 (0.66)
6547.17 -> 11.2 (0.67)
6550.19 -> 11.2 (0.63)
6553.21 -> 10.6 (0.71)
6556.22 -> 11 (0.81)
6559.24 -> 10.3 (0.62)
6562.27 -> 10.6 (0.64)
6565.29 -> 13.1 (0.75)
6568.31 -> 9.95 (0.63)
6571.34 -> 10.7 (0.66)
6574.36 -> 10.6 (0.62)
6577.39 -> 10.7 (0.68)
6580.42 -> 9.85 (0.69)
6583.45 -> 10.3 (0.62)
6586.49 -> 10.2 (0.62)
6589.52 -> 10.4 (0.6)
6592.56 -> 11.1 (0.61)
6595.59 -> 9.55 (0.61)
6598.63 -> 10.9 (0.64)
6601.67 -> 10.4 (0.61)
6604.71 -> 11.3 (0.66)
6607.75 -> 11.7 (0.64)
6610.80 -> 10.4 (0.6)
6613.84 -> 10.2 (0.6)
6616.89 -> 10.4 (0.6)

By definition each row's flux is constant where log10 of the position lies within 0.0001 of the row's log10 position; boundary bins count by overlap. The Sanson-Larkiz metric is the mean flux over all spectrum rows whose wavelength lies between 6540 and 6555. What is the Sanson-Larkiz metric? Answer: 11.0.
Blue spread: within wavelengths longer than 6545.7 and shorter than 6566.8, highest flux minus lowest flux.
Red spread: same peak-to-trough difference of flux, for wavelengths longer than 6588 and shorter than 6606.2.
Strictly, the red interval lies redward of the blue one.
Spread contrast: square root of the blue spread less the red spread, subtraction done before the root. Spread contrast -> 1.02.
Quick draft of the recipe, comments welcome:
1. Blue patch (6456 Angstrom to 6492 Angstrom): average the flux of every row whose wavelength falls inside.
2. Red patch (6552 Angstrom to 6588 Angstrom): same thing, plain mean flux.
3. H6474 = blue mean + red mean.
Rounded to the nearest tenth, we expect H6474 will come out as 22.0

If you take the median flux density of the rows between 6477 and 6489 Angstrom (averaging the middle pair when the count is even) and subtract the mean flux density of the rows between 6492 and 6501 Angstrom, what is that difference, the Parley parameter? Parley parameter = 0.58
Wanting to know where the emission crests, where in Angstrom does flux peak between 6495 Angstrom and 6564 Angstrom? 6523.10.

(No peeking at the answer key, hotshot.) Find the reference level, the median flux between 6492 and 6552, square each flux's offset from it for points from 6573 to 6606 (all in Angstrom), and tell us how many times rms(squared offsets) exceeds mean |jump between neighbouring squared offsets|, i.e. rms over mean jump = 1.0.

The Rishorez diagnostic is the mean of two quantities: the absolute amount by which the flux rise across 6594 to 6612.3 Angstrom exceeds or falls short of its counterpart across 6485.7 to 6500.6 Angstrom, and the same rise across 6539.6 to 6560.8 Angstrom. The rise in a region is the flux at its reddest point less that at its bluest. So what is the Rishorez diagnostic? 0.8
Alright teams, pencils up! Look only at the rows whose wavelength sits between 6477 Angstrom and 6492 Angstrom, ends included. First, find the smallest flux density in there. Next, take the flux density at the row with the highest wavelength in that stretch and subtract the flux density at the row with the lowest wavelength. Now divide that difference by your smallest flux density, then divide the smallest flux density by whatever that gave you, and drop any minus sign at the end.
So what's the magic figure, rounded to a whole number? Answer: 176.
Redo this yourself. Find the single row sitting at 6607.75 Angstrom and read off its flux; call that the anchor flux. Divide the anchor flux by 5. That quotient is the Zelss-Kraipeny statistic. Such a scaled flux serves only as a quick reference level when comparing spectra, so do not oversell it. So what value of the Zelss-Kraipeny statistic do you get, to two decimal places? 2.34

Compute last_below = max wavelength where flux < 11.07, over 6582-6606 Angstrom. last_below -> 6601.67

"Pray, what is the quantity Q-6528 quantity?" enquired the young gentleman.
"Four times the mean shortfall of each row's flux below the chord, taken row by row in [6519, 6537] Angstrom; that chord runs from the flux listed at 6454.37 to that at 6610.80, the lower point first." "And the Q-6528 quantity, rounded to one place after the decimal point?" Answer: -1.3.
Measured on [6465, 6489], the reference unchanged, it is 0.0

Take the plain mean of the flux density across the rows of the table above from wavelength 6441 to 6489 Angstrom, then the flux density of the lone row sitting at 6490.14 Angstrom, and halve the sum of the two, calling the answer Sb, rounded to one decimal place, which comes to 11.6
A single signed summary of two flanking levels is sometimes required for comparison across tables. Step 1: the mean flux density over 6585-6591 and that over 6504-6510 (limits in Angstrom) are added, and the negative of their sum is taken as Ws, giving -21.3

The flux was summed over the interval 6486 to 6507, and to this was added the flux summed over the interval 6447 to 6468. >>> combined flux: 157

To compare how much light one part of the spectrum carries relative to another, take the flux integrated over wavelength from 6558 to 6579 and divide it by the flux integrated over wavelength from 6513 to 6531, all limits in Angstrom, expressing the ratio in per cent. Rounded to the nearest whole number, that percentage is 110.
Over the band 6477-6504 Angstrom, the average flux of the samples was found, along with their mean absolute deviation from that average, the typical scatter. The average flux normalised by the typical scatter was 23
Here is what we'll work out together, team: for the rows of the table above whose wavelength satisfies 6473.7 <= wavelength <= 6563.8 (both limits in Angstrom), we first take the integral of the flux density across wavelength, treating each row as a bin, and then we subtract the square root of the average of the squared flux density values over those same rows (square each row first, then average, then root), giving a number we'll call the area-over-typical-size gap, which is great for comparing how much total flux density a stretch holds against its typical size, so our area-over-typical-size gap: 997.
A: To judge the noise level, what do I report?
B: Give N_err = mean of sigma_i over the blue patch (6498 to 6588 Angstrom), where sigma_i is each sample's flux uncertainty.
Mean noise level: 0.666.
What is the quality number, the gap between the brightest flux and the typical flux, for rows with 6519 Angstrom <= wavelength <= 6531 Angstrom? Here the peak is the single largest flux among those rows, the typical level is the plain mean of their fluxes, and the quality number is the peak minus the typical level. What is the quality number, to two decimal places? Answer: 1.35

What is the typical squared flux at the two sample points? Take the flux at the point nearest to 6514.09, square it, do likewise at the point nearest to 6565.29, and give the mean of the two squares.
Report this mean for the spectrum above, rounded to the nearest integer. 153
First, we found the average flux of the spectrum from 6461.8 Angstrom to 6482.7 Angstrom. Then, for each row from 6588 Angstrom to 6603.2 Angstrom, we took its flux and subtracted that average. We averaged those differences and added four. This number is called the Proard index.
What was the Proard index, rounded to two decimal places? 3.17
